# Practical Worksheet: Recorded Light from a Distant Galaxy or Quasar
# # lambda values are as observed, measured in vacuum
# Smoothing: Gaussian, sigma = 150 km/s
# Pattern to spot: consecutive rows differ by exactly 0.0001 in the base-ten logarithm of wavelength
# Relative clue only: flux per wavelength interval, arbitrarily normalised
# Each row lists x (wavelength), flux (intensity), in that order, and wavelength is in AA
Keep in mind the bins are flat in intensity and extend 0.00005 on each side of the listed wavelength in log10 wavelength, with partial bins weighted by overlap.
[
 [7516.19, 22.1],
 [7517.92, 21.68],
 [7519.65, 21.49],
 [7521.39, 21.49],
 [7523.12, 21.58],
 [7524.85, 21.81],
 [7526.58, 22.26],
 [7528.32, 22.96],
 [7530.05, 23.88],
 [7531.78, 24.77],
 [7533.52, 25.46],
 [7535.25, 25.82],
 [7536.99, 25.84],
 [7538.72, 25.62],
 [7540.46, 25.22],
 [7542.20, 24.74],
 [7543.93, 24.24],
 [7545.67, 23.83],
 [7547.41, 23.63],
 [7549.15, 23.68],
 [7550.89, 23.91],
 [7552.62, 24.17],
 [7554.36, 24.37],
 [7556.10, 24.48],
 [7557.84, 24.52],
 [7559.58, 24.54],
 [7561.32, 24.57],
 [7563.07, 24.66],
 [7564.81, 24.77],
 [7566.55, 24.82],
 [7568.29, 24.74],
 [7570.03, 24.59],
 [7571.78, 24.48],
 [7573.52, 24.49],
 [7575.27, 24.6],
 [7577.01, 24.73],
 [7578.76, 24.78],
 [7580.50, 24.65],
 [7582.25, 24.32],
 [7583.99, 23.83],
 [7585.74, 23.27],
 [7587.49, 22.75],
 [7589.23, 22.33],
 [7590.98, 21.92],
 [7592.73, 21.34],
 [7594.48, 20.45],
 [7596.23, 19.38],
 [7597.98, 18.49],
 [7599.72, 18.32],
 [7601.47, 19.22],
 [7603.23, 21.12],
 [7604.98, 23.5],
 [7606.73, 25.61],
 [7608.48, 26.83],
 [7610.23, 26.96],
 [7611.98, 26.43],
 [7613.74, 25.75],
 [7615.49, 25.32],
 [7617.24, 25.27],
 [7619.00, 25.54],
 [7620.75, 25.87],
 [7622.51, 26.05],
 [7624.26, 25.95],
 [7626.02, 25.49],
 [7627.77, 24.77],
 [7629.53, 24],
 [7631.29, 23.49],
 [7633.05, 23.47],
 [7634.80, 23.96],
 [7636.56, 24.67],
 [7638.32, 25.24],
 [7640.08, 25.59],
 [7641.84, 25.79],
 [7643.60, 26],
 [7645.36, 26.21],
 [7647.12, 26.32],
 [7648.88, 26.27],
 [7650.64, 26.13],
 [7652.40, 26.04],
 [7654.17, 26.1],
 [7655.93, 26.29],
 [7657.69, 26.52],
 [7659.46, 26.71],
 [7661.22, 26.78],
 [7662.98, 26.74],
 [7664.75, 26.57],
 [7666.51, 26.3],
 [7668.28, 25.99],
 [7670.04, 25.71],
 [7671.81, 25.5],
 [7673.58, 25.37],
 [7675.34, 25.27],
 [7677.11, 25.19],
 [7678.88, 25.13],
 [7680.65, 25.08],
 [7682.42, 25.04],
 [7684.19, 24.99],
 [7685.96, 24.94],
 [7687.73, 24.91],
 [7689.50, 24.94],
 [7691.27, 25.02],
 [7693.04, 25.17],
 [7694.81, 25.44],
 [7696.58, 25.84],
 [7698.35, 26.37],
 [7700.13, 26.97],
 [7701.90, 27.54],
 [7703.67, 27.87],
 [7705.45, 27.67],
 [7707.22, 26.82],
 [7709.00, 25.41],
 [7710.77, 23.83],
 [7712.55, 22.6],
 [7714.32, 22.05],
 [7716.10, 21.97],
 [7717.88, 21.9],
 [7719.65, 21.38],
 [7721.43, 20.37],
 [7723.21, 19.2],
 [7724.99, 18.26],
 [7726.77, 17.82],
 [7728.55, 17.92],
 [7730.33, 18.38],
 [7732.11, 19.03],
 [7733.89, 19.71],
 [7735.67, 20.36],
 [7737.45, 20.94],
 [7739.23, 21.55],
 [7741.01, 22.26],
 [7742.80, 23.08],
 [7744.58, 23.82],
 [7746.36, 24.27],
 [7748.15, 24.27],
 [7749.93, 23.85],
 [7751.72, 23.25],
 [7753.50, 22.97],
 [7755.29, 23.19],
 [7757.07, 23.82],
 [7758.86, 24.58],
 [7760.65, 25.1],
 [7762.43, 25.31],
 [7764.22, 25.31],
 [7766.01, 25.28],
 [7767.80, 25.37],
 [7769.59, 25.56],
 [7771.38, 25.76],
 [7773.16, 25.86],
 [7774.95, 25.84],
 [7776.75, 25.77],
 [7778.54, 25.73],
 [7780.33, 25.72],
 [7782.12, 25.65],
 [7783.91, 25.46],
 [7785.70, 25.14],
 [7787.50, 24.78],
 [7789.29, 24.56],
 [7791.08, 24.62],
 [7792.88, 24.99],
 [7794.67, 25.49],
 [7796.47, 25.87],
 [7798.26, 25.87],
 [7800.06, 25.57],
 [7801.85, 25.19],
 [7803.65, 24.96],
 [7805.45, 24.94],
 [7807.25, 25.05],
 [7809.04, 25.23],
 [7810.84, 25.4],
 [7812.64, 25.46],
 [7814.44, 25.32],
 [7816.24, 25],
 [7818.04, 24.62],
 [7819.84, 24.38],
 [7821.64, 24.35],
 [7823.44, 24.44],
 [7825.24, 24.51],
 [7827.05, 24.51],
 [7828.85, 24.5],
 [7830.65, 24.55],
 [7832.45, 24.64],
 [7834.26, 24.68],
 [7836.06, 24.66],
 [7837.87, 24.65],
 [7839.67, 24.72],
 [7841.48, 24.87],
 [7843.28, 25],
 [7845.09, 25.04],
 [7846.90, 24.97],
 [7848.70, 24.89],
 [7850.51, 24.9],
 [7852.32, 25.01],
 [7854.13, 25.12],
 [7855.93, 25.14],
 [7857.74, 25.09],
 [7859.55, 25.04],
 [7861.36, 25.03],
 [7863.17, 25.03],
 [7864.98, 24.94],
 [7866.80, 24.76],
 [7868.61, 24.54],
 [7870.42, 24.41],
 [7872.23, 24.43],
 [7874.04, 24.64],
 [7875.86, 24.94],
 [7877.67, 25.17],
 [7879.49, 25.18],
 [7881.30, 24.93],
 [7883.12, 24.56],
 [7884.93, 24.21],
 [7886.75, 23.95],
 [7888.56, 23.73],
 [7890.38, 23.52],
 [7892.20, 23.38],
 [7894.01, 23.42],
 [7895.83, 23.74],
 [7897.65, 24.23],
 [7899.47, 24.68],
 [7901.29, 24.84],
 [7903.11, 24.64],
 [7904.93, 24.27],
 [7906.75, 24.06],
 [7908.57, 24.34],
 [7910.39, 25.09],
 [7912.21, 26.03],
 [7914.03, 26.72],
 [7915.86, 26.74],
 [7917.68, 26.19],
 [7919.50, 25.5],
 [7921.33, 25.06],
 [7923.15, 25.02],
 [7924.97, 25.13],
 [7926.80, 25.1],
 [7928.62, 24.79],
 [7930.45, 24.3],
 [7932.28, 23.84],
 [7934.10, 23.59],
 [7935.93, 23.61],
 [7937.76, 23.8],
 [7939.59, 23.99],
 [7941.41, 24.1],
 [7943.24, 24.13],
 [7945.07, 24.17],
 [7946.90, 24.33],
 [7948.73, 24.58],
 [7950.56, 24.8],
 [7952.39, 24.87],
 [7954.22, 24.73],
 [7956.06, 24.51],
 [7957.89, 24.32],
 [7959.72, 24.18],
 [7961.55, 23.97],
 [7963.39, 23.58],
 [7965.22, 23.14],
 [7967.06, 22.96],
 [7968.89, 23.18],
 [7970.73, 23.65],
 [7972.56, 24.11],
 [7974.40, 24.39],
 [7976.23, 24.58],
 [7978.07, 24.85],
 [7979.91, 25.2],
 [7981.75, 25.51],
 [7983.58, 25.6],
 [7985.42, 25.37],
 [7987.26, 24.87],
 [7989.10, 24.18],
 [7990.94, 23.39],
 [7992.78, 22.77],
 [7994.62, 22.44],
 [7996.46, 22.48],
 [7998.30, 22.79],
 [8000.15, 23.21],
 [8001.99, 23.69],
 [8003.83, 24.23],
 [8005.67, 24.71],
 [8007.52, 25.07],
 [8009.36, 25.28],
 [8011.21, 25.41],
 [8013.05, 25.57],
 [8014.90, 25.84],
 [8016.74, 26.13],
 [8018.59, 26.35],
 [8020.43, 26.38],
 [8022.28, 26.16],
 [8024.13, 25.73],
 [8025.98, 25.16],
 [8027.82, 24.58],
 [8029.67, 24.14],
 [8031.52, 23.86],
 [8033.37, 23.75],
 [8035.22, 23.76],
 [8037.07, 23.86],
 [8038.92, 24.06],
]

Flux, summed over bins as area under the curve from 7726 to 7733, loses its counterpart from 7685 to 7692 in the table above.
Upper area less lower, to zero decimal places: -47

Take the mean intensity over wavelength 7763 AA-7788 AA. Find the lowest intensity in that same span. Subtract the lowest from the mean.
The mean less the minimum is 0.74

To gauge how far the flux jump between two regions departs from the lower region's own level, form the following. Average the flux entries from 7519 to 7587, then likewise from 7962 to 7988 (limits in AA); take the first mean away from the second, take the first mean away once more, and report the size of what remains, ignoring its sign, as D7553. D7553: 24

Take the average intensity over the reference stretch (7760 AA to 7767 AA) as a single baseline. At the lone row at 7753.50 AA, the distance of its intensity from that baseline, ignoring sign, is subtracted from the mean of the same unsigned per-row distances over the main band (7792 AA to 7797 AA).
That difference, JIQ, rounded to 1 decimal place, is -1.9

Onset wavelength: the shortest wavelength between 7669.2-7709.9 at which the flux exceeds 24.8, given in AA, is 7670.04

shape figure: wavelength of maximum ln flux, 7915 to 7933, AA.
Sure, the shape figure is 7915.86 AA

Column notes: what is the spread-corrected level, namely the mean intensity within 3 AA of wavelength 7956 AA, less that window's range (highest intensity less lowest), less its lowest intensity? -0.2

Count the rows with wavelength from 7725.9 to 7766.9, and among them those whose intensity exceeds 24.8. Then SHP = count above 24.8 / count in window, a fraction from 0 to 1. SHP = 0.17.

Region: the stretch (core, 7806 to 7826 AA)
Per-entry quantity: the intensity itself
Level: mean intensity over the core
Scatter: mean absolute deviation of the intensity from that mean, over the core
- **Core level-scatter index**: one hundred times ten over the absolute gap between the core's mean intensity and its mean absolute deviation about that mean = 40.8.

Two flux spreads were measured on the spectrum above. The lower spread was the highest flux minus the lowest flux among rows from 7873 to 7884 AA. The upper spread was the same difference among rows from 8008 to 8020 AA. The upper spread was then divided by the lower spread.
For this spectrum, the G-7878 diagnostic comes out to 1.7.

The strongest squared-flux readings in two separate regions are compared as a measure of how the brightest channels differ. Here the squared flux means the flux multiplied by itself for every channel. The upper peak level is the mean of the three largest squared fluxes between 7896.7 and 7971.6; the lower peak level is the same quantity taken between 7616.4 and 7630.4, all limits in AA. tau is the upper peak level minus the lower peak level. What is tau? 31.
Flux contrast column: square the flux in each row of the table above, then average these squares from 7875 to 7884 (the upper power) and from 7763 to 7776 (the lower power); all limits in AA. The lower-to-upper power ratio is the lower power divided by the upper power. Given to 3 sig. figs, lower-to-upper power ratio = 1.05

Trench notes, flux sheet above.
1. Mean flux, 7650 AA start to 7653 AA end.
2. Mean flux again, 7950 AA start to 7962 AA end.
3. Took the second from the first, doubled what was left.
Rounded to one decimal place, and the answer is 3.2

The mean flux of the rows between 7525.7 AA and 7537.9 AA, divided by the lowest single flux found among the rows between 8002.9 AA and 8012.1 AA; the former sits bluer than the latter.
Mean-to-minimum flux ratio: 1.01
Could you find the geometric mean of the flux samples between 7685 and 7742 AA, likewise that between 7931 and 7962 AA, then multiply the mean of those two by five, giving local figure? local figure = 117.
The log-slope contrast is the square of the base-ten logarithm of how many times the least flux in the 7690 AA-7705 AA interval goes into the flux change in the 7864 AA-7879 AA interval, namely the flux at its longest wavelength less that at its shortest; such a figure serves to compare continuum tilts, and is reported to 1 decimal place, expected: 4.1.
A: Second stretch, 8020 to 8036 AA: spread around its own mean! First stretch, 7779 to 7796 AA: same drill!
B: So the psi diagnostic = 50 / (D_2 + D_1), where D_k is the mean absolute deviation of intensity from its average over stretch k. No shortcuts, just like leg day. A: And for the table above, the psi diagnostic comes 39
